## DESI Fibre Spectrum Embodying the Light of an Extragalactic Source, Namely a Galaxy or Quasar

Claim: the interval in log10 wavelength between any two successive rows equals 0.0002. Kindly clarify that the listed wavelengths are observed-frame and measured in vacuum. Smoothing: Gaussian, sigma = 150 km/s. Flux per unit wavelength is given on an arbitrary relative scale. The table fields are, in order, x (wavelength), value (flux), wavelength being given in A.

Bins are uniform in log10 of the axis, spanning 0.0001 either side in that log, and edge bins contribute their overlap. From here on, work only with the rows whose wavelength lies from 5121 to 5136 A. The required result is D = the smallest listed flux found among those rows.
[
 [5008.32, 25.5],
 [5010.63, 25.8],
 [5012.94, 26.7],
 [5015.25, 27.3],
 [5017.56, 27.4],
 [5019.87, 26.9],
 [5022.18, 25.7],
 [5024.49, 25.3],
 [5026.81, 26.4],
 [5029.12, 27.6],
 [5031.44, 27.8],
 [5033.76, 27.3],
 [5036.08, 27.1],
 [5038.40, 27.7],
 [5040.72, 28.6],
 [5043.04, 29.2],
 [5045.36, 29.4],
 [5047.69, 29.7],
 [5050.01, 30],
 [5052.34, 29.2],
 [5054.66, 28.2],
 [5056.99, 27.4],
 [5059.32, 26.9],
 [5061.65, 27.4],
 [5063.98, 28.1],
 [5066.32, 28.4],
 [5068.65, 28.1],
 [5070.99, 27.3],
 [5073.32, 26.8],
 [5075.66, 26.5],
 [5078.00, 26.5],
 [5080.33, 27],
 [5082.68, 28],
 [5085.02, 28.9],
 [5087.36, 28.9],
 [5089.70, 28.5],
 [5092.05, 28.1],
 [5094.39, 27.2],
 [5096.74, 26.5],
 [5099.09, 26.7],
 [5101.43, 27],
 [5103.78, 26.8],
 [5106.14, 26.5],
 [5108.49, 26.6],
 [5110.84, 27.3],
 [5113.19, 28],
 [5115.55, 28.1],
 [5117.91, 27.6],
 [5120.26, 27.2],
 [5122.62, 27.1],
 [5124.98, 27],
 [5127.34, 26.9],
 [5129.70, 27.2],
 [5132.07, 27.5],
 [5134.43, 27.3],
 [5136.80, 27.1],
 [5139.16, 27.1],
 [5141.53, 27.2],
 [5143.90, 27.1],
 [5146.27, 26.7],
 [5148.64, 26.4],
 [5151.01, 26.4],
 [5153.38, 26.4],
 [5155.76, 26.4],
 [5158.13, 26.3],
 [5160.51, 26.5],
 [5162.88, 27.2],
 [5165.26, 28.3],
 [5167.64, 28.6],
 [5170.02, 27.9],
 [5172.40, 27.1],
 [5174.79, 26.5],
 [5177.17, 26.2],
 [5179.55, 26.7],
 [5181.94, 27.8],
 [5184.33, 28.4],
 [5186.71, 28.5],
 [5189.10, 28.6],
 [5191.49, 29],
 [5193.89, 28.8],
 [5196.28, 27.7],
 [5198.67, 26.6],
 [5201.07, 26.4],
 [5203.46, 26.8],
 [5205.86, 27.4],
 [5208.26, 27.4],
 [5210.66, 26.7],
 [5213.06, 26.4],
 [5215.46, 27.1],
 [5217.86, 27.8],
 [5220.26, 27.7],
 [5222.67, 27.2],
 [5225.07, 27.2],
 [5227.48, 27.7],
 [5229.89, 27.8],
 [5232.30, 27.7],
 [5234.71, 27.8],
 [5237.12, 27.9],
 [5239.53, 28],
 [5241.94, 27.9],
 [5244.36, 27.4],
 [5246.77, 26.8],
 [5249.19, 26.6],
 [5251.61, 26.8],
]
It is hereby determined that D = 26.9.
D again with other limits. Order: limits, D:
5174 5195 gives 26.2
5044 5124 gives 26.5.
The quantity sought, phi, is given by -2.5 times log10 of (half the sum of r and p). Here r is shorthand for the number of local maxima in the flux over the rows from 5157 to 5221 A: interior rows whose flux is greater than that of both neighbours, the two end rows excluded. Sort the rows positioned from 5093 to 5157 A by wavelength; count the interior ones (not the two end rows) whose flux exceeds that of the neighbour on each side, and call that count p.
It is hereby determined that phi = -1.36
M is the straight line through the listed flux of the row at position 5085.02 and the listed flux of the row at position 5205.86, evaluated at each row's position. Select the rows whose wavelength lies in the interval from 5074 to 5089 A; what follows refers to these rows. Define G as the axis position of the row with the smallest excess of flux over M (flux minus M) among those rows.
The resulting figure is 5075.66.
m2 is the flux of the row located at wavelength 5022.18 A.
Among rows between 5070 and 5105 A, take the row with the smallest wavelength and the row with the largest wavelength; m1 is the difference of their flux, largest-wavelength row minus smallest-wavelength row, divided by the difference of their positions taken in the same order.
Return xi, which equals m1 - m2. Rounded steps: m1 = -0.015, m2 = 25.7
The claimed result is -25.7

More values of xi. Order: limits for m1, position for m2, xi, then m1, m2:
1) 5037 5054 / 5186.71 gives -28.4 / 0.108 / 28.5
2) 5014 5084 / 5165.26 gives -28.3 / 0.010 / 28.3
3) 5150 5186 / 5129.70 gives -27.1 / 0.060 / 27.2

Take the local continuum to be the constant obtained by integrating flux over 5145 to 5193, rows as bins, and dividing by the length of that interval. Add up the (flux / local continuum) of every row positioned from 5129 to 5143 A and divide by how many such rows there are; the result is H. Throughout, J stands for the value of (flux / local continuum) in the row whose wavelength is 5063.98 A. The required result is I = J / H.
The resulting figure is 1.03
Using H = 1.00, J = 1.03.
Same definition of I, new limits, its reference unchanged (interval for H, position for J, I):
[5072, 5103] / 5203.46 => 0.98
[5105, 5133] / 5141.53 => 1.00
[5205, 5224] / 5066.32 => 1.04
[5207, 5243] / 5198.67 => 0.97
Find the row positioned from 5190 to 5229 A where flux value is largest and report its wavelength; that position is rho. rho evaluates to 5191.49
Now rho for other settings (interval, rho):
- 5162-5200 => 5191.49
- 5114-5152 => 5115.55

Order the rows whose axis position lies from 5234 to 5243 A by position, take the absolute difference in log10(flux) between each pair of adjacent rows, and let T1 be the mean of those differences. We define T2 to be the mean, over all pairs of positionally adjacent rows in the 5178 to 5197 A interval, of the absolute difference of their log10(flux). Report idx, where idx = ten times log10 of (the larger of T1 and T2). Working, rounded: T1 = 0.0016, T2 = 0.008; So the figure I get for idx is -21.0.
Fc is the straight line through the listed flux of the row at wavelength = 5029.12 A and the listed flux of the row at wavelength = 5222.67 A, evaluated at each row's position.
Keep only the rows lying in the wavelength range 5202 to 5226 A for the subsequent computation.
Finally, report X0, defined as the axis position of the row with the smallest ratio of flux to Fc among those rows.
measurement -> 5213.06 A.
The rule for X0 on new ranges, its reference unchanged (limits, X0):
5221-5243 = 5222.67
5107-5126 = 5108.49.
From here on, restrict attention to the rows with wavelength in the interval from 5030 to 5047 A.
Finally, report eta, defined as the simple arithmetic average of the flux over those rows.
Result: 28.2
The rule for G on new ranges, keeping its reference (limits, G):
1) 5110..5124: 5122.62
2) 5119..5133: 5127.34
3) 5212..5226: 5213.06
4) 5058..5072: 5059.32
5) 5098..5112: 5106.14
